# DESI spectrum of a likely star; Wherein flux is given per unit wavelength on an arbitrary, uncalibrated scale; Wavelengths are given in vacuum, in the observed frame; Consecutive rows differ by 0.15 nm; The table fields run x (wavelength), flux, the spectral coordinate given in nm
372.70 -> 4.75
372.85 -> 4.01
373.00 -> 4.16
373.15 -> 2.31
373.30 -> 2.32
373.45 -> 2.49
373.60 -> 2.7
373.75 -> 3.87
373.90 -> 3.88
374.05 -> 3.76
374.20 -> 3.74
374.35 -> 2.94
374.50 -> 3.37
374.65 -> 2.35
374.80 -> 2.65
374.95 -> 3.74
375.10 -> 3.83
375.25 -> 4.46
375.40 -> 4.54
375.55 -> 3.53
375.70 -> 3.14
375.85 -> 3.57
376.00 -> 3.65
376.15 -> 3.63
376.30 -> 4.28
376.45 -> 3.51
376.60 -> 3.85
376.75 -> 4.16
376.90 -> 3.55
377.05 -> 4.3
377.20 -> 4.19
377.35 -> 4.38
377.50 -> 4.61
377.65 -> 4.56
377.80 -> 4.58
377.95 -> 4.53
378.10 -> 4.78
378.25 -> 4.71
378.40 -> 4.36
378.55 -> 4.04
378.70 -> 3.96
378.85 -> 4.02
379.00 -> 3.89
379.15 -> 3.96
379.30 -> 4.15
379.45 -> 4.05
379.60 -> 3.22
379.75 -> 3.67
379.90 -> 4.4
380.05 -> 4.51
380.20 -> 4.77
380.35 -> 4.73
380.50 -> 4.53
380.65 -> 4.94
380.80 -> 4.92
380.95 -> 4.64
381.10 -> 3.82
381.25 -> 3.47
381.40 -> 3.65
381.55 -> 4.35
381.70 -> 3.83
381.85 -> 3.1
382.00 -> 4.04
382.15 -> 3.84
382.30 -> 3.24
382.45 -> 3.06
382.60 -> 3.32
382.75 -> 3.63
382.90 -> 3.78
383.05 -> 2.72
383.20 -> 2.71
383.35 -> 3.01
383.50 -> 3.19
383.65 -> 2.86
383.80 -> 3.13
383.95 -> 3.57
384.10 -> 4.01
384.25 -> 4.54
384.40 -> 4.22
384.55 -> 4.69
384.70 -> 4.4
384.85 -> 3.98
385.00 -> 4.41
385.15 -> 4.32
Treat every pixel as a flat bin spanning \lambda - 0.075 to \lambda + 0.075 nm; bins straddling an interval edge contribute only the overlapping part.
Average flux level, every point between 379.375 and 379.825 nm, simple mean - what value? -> 3.65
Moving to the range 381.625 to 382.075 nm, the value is 3.66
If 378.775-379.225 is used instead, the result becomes 3.96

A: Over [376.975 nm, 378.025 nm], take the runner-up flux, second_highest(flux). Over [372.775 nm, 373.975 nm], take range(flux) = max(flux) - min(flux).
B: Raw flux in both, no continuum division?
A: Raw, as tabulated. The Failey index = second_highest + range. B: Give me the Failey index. 6.4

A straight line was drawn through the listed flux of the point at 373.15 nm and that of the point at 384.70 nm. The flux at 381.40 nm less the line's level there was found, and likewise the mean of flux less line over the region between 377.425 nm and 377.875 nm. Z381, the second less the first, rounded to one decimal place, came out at 1.6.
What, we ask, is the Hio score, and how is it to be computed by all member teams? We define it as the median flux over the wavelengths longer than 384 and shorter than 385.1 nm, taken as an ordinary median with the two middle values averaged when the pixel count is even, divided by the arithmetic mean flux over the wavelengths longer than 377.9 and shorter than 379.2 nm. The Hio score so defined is 1.04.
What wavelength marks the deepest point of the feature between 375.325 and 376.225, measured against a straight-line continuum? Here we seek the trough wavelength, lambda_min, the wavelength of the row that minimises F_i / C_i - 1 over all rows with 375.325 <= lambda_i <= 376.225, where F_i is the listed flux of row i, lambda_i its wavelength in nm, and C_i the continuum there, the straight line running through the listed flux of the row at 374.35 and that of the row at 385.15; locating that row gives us 375.70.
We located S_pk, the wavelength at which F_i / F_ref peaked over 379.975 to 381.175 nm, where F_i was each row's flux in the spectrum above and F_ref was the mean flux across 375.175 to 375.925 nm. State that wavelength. 380.65 nm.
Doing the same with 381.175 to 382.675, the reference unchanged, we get 381.55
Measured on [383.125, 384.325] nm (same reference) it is 384.25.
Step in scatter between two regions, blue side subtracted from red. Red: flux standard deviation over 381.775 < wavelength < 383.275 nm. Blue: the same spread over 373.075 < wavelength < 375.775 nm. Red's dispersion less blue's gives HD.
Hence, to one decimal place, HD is -0.3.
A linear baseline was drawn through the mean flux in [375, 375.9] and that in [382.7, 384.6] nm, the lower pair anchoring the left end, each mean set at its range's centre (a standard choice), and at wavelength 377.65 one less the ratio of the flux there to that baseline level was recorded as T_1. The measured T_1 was -0.21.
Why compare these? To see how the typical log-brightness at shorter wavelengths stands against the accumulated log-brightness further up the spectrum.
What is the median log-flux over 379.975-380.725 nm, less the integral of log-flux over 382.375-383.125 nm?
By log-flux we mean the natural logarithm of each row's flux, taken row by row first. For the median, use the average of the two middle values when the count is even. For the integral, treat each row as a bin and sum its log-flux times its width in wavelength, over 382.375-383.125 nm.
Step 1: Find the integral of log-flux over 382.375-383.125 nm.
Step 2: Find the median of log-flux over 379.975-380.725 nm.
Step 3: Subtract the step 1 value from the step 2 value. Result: 0.66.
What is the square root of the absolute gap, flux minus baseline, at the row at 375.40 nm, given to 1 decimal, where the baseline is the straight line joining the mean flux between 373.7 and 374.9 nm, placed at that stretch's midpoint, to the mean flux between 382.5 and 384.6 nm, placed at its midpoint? 1.1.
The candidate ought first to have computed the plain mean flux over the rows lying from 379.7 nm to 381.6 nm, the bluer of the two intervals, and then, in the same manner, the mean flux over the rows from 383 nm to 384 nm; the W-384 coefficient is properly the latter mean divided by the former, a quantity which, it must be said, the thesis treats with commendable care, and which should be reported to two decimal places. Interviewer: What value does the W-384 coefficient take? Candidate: 0.70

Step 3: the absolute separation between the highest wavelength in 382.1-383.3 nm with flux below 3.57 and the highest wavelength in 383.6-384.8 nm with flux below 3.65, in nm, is 0.75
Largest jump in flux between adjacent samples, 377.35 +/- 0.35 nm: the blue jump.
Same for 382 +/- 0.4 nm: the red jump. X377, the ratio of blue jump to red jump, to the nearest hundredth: 0.24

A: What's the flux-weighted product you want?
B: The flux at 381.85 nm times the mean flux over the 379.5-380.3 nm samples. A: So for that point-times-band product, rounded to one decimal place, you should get 12.8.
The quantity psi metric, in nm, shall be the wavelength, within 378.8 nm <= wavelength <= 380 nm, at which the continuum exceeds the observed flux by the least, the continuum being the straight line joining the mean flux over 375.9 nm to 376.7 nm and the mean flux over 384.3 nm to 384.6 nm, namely 379.90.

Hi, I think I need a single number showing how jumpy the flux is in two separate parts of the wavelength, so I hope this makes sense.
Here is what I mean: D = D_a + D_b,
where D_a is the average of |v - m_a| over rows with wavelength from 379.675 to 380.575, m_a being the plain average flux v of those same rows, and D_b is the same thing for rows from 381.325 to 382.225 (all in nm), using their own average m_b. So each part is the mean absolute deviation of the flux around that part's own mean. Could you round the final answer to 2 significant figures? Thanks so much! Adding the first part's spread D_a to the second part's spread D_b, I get 0.55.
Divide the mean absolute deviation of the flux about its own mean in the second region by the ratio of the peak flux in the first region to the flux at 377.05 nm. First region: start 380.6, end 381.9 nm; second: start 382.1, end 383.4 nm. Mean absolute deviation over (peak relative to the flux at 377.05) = 0.30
